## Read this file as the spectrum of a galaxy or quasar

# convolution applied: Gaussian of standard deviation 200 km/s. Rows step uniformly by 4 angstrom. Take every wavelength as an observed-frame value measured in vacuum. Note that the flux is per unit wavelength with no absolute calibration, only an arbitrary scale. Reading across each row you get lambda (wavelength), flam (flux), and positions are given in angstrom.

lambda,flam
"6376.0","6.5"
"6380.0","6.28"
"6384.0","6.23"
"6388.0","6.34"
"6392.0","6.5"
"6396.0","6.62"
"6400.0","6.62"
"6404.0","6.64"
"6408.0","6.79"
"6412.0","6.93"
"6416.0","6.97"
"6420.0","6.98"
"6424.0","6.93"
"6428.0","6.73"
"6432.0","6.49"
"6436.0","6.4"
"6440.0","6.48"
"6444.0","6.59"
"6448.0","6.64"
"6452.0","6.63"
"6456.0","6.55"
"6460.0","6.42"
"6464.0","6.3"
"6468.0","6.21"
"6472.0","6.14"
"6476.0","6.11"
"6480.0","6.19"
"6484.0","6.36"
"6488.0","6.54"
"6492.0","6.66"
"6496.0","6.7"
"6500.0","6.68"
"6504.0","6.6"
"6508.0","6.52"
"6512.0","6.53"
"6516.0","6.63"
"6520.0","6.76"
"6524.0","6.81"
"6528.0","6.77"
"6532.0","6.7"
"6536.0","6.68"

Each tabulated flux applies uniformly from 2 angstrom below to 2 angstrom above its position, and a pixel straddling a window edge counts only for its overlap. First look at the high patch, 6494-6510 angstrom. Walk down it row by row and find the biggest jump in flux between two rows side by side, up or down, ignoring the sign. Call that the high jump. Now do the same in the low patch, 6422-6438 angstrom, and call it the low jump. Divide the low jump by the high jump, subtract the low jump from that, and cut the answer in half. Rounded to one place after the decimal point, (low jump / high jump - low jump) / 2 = 1.4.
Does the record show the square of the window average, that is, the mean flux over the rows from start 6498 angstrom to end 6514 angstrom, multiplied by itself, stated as 43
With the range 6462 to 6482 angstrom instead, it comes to 38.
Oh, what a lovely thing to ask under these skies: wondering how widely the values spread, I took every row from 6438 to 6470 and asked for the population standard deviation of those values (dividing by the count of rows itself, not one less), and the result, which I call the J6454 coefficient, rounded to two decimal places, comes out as 0.15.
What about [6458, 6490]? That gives 0.14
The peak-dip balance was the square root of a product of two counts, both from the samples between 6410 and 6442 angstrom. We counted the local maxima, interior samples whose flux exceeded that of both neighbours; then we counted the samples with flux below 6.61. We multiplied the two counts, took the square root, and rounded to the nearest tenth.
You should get 1.7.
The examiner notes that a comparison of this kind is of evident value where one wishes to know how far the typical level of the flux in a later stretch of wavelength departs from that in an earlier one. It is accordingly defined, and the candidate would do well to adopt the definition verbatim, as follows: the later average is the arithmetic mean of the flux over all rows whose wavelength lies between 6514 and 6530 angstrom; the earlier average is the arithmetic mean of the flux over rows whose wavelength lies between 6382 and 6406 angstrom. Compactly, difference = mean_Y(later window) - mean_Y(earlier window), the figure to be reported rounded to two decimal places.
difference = 0.25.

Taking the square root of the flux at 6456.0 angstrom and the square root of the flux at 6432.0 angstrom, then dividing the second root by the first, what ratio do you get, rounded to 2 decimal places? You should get 1.00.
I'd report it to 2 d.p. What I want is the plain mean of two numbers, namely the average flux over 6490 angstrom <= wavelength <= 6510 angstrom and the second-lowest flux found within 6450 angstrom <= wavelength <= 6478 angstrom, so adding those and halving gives 6.39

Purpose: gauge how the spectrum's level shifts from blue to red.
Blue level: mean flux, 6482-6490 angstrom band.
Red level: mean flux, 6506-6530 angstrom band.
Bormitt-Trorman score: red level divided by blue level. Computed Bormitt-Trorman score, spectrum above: 1.03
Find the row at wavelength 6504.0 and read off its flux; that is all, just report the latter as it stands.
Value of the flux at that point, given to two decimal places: 6.60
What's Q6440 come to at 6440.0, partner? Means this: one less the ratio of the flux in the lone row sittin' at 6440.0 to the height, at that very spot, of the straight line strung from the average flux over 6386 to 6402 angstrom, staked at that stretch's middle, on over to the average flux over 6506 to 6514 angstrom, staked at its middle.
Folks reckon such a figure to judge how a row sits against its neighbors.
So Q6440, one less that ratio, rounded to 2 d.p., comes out 0.01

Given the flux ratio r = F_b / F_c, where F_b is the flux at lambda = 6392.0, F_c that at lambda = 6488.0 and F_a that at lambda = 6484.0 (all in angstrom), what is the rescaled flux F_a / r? 6.40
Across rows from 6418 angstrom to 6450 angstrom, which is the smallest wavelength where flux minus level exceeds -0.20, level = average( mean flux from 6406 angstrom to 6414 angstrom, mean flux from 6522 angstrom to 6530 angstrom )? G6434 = 6420.0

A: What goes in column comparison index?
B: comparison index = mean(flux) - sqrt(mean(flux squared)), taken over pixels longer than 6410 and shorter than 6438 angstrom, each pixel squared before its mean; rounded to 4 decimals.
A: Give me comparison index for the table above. -0.0037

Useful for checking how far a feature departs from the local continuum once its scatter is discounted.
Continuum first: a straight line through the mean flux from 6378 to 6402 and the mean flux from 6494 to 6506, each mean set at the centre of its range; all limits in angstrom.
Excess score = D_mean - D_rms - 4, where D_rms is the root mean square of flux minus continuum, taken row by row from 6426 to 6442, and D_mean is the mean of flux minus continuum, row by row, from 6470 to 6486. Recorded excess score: -4.54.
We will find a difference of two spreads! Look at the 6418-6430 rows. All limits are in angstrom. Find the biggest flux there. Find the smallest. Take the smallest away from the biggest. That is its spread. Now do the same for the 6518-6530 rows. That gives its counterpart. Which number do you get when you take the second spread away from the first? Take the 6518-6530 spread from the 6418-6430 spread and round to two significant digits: 0.20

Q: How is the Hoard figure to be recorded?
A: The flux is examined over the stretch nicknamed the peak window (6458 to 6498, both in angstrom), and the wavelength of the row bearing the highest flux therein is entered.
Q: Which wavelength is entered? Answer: 6496.0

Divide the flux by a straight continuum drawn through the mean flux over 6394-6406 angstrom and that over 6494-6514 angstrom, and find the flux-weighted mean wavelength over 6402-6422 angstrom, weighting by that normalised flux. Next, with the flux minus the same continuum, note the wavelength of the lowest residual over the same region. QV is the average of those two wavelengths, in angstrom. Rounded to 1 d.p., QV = 6408.1 angstrom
